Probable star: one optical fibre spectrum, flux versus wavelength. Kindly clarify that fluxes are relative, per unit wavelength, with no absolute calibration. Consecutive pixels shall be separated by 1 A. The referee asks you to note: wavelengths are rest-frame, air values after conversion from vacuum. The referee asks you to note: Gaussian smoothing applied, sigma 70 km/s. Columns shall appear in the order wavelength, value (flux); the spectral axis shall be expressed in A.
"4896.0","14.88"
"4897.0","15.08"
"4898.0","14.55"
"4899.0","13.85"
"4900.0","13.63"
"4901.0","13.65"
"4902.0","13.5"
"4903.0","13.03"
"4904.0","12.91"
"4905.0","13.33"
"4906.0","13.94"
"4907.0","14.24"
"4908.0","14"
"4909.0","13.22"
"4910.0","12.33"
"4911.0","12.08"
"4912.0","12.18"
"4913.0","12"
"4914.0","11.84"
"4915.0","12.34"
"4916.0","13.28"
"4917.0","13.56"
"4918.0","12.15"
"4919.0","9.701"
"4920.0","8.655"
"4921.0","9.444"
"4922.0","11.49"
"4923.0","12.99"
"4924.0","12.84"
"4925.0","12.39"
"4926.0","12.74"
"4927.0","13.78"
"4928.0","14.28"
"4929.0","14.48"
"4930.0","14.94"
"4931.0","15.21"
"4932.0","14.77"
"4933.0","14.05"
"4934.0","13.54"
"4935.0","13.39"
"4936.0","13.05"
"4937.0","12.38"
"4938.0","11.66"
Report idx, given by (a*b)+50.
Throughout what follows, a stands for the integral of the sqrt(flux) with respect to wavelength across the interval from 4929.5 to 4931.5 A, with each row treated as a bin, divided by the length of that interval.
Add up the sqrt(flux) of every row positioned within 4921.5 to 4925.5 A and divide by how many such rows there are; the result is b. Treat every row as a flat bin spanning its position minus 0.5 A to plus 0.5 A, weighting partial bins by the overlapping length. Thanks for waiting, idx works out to 63.7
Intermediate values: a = 3.88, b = 3.52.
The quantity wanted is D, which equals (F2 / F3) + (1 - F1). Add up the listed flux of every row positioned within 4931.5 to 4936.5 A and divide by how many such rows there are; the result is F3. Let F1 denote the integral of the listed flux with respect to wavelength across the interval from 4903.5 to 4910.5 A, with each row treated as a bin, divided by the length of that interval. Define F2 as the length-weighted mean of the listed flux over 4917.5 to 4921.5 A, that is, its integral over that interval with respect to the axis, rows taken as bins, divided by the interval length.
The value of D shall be -11.7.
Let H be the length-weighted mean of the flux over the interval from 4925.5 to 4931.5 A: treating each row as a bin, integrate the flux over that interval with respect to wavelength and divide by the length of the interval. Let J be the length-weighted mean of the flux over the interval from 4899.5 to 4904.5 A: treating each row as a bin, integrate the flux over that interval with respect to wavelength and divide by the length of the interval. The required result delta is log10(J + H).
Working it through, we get 1.44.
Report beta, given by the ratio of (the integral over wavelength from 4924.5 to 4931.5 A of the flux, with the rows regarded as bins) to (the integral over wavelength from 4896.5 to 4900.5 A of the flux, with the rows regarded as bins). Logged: 1.71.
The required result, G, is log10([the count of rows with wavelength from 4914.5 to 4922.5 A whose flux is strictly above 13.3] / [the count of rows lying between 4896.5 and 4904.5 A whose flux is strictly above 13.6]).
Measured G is -0.70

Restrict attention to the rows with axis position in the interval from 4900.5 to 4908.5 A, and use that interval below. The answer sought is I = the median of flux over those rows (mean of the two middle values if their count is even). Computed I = 13.6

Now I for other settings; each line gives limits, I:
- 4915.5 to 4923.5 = 11.8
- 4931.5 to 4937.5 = 13.5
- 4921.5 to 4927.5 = 12.8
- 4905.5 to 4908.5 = 14.0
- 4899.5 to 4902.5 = 13.6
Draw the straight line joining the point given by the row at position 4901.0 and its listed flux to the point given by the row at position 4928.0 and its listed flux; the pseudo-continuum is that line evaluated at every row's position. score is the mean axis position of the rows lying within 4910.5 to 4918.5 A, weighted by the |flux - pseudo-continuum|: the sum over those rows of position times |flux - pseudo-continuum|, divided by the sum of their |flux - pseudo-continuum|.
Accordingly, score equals 4914.1 A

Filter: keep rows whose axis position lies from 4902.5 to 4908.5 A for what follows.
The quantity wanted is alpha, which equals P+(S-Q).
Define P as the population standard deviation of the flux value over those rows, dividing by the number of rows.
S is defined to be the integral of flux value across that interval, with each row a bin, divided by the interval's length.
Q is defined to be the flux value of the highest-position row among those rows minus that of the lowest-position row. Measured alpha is 13.1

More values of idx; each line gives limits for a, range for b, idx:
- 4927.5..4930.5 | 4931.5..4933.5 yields 64.5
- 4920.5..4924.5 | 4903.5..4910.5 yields 62.5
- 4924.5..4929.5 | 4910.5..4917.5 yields 63.0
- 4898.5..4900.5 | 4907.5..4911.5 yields 63.3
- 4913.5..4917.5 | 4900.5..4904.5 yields 63.0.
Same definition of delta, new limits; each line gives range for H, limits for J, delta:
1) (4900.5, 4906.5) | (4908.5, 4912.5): 1.41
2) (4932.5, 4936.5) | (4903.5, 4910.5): 1.43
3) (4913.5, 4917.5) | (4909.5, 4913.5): 1.40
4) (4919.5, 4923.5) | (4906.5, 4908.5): 1.39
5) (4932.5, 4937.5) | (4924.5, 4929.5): 1.43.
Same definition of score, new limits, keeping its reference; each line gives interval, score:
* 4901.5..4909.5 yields 4905.4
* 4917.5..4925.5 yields 4920.8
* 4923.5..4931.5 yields 4926.5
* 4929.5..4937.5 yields 4934.5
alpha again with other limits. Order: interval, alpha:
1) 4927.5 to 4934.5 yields 15.7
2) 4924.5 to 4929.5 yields 12.3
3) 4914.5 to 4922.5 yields 13.9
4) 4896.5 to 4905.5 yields 16.1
